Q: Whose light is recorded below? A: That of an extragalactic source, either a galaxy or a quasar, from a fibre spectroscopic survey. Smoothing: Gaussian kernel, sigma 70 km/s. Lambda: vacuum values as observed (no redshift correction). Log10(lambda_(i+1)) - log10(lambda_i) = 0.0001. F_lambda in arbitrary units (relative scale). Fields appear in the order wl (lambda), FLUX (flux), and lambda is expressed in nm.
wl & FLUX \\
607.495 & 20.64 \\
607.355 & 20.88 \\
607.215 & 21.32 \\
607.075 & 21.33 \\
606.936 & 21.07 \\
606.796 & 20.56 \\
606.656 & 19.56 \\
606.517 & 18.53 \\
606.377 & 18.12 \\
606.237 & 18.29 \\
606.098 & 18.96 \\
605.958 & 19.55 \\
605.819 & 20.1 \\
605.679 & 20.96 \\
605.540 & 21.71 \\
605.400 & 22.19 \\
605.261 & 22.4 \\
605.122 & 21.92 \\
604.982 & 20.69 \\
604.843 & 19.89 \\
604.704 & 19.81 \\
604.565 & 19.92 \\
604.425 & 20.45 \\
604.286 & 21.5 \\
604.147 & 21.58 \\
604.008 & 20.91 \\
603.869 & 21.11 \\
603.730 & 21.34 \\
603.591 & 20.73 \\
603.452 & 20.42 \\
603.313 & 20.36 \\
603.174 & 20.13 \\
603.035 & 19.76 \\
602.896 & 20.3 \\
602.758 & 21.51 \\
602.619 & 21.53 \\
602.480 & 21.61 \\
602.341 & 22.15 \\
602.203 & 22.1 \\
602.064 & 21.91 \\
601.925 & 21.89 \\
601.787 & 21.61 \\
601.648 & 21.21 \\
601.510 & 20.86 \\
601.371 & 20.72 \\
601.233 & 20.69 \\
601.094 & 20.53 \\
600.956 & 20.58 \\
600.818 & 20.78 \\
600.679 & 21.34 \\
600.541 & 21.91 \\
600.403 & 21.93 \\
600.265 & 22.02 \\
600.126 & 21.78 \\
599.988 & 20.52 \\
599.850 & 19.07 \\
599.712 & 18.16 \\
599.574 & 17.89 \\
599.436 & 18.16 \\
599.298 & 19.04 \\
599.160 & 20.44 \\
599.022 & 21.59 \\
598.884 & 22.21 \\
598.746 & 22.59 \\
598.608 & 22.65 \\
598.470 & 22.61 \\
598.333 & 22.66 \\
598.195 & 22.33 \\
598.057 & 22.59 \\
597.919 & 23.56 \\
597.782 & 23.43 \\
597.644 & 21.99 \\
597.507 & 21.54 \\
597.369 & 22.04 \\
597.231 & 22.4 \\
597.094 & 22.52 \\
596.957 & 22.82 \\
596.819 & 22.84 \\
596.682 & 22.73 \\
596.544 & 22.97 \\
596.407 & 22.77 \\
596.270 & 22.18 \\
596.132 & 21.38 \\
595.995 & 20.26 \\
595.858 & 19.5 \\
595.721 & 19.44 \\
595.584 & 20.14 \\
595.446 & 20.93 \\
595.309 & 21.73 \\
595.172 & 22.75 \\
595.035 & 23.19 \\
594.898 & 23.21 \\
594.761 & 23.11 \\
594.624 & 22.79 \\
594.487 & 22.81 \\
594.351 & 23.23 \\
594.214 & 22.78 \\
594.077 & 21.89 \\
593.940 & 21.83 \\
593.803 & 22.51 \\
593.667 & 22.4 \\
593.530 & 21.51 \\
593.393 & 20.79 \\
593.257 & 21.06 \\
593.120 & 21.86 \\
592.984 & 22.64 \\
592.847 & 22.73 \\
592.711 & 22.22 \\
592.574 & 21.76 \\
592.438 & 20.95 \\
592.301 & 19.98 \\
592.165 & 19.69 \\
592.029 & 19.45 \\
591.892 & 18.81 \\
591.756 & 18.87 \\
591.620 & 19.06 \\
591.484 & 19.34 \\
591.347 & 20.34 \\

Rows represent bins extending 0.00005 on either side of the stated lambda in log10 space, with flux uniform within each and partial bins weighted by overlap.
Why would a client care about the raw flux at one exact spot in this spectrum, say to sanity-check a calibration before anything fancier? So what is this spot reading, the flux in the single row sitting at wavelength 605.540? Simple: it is 21.71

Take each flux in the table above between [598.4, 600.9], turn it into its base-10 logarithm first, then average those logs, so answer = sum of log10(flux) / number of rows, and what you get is 1.32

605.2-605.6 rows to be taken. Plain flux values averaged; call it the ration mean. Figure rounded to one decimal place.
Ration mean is 22.1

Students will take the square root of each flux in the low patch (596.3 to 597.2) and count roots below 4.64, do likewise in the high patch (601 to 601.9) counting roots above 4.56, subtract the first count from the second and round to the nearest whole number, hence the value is 3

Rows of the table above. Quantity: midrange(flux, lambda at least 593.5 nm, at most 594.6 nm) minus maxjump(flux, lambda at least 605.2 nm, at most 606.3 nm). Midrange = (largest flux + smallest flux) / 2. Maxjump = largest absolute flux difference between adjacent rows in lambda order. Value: 21.5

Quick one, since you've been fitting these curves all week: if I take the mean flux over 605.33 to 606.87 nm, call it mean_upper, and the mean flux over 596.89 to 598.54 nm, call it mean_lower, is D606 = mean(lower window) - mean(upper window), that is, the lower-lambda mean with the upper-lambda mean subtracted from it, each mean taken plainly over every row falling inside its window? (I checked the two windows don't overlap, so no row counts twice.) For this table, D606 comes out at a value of 2.7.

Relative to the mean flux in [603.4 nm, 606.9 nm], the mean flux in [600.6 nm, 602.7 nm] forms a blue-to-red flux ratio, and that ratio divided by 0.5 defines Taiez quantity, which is 2.08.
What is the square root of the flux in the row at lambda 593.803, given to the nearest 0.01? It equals 4.74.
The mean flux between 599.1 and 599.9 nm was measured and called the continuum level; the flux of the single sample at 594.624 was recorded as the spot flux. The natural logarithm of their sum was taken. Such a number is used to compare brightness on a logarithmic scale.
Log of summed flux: 3.73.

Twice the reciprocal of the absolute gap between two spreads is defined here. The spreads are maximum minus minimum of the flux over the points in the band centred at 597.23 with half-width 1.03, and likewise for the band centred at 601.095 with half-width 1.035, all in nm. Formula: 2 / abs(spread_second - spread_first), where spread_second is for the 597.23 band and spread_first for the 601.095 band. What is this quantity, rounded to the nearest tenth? 3.8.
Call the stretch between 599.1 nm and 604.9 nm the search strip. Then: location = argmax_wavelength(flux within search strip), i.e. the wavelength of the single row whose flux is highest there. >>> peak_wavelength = 602.341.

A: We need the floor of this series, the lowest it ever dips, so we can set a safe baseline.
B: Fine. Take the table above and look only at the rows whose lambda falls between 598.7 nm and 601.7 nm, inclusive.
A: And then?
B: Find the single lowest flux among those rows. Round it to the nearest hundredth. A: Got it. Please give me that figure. 17.89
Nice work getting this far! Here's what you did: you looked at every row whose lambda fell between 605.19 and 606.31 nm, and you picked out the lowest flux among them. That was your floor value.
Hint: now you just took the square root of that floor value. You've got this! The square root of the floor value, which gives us 4.28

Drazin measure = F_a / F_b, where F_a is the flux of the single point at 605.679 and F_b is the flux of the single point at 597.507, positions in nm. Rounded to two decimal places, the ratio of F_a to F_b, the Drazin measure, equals 0.97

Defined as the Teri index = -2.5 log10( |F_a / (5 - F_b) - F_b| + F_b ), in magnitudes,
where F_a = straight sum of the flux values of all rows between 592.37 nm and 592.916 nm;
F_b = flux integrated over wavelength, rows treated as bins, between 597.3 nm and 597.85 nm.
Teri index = -3.908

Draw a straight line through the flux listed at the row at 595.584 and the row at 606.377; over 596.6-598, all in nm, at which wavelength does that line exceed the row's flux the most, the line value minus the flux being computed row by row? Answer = 597.507 nm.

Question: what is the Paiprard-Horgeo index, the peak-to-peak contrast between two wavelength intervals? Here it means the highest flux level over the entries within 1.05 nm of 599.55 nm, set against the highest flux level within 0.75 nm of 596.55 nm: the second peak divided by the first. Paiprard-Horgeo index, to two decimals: 1.01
